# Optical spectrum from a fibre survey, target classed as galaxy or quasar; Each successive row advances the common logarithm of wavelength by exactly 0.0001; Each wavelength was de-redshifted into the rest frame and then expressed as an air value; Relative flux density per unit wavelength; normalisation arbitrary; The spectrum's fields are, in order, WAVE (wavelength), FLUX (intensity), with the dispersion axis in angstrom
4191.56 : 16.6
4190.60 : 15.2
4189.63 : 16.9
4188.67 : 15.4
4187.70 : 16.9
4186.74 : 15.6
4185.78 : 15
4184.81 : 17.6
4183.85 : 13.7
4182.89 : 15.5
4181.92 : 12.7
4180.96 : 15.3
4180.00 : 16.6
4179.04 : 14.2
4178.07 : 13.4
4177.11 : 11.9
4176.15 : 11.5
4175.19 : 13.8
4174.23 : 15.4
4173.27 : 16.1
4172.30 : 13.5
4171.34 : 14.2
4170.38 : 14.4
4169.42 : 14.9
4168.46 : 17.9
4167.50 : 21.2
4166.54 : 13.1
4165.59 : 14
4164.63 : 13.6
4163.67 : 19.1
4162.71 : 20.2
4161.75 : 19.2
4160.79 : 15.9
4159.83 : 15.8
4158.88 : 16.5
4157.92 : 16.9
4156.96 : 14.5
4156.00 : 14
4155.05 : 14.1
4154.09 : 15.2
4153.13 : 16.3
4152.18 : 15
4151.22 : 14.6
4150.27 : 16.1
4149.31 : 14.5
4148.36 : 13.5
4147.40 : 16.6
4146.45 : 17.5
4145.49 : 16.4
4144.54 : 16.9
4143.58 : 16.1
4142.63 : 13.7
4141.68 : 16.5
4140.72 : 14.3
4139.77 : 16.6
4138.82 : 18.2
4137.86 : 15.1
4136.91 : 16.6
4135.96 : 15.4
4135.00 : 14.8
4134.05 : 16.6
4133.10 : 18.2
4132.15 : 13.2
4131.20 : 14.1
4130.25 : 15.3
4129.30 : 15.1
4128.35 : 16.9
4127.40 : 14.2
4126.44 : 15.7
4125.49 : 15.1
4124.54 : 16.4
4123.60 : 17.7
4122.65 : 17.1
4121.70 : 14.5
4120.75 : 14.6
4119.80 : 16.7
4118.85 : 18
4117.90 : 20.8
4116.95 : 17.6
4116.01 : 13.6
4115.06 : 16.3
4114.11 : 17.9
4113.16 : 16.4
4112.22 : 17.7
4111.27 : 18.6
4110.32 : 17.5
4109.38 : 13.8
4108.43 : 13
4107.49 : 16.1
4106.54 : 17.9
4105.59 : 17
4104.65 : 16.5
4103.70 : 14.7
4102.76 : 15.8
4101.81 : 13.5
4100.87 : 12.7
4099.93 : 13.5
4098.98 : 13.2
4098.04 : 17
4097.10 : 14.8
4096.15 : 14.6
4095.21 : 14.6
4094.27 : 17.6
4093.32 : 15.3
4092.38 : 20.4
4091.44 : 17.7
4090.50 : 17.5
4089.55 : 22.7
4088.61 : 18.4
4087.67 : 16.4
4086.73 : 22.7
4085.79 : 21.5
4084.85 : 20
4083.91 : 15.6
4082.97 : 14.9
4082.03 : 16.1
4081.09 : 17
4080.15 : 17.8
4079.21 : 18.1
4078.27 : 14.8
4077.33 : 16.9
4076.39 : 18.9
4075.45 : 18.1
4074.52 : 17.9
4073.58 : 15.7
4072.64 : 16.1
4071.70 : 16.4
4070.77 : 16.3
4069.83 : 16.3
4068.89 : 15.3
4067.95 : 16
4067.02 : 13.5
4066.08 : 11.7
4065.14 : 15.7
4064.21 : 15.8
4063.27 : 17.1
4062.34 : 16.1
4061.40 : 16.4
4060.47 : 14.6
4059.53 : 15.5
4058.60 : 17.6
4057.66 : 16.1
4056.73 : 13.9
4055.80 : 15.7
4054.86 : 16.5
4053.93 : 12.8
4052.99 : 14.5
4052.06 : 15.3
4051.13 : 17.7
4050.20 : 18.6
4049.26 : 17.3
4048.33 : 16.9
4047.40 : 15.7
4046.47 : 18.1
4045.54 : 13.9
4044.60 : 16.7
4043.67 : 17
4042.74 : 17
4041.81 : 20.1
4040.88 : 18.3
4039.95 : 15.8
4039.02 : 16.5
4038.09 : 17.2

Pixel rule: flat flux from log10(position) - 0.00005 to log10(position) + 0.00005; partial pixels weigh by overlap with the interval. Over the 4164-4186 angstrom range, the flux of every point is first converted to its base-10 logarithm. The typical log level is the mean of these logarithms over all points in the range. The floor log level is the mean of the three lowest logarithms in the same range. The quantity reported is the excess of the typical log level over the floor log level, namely 0.09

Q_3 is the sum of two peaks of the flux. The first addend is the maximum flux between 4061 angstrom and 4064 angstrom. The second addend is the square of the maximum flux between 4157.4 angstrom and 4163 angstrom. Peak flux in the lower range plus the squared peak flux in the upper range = 425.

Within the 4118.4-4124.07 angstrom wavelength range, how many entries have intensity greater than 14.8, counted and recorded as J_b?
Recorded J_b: 4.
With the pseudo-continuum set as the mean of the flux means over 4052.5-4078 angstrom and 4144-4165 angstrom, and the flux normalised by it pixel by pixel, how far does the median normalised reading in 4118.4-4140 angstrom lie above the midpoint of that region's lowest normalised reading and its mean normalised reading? 0.072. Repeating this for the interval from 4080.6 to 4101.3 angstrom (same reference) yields 0.116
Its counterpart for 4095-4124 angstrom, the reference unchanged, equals 0.125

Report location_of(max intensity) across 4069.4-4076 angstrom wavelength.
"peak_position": 4075.45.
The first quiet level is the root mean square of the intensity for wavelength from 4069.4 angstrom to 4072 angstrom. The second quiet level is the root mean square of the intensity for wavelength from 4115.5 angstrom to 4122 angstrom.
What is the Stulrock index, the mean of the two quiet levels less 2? 14.5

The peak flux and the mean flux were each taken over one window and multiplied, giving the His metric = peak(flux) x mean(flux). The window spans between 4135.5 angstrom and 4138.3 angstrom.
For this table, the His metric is 261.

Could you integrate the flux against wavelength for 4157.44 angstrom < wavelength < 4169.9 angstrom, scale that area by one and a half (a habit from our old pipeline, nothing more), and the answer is 314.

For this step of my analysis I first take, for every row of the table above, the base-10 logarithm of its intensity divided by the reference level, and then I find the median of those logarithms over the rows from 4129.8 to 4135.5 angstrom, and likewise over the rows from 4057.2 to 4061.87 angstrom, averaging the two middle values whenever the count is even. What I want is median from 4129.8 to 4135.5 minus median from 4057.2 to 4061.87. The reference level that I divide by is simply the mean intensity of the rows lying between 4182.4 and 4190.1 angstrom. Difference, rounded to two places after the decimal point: -0.03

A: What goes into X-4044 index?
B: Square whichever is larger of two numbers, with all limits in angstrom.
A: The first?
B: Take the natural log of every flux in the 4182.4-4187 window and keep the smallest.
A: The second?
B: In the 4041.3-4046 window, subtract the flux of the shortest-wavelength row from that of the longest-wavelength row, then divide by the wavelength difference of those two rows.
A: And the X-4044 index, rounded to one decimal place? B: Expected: 6.9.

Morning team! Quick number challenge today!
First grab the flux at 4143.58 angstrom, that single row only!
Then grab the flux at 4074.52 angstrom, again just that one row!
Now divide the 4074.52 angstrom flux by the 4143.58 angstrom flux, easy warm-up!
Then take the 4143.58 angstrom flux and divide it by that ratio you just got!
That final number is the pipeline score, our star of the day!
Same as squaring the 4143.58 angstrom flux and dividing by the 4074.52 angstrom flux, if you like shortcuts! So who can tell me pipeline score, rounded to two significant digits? 14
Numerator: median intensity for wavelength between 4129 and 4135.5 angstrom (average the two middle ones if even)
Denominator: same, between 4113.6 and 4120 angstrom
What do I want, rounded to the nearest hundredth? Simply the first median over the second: 0.86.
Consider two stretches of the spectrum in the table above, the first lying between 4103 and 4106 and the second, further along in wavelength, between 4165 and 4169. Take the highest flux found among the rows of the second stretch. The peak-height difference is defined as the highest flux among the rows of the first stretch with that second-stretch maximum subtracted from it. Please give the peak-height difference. -4.2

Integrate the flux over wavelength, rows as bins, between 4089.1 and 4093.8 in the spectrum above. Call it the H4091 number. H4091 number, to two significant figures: 88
